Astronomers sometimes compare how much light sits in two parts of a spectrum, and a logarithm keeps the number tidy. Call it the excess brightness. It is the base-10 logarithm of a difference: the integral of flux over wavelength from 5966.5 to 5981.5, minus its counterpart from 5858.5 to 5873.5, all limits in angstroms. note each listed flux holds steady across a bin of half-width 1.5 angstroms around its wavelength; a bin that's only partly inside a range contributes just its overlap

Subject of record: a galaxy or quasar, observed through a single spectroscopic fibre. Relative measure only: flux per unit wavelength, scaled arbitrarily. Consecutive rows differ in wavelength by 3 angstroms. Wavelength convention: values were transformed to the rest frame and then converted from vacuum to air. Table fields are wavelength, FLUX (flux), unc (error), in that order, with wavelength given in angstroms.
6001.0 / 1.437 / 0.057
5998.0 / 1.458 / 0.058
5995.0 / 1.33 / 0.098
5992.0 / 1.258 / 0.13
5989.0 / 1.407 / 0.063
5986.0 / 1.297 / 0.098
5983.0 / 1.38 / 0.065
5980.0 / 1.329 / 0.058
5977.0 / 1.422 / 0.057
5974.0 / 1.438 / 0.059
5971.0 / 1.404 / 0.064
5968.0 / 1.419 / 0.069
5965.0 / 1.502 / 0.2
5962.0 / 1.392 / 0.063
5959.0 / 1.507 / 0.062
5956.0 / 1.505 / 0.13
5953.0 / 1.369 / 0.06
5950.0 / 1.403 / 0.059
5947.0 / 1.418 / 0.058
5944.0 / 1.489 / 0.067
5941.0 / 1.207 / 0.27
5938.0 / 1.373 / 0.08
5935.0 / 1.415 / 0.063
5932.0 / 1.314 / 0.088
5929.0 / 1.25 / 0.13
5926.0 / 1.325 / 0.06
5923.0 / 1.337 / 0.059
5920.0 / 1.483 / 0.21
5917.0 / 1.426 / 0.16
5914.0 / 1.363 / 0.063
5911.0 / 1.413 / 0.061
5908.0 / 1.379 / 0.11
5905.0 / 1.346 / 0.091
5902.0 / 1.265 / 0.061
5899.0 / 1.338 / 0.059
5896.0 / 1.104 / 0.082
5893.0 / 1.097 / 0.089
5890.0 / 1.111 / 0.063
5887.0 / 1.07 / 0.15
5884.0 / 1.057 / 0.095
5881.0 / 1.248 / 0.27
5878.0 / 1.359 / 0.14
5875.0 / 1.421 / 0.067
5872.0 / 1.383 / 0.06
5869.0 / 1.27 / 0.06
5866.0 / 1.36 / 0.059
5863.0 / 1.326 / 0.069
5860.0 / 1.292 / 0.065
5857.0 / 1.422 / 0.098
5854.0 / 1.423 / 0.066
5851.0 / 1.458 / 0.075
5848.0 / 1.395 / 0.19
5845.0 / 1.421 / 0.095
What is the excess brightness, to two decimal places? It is 0.06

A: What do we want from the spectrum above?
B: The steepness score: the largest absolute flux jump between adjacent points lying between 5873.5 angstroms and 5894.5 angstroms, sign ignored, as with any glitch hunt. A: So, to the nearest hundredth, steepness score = 0.19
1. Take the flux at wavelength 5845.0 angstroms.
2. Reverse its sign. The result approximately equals -1.42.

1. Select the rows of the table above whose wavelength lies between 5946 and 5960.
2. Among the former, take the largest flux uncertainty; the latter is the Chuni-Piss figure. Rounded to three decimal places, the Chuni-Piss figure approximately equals 0.130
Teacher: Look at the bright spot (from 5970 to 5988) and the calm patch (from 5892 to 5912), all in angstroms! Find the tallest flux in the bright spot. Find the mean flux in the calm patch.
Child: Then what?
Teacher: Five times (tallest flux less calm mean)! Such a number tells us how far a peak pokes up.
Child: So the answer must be 0.80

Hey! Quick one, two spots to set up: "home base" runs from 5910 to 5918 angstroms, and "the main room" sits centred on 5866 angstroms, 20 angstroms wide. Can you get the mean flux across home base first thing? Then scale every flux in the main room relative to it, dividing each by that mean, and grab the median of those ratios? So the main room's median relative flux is 0.97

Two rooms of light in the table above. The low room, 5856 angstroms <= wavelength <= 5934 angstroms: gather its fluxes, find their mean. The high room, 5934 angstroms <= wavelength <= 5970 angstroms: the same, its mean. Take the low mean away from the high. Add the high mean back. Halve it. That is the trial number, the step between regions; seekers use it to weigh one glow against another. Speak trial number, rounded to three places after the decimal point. 0.767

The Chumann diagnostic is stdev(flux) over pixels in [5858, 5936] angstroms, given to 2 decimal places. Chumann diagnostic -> 0.12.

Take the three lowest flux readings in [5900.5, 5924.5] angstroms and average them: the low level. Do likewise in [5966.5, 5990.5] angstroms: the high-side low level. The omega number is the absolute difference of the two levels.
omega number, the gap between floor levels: 0.02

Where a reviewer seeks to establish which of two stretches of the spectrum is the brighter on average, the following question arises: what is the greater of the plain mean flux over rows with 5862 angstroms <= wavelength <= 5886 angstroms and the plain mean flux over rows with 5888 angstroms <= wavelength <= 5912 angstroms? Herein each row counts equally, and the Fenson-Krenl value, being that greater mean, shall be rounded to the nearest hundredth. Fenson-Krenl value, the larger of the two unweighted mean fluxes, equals 1.30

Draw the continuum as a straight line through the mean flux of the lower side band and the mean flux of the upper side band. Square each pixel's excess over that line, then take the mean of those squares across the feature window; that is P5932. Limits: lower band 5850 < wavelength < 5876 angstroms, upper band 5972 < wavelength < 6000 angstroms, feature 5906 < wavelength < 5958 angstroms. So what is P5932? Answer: 0.006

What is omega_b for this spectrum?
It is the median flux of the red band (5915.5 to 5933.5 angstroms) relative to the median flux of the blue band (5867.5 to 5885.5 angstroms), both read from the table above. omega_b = 1.01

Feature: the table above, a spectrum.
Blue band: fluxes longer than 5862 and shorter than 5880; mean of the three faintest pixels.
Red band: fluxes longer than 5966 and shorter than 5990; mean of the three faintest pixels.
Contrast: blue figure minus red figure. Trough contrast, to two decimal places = -0.02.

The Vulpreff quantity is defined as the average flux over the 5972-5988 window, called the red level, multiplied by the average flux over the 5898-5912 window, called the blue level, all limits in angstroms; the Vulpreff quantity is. 1.85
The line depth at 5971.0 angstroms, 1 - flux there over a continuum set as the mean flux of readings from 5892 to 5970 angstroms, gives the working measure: -0.03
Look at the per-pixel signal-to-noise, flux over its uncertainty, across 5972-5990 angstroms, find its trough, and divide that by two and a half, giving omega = 5.29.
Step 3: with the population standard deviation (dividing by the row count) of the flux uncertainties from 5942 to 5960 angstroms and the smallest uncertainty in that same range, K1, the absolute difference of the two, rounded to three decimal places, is 0.032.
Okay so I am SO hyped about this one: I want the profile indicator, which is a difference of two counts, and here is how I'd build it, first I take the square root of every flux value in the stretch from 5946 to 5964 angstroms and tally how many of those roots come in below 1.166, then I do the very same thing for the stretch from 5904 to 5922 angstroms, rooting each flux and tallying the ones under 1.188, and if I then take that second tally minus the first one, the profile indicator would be 3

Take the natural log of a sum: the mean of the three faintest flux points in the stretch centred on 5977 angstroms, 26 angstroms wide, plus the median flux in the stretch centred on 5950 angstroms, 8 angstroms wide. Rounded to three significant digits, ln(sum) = 1.01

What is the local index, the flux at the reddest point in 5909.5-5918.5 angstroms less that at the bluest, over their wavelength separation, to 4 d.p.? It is 0.0022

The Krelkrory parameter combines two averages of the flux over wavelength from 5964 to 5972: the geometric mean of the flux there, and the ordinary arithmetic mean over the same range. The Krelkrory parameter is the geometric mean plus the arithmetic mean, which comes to 2.88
